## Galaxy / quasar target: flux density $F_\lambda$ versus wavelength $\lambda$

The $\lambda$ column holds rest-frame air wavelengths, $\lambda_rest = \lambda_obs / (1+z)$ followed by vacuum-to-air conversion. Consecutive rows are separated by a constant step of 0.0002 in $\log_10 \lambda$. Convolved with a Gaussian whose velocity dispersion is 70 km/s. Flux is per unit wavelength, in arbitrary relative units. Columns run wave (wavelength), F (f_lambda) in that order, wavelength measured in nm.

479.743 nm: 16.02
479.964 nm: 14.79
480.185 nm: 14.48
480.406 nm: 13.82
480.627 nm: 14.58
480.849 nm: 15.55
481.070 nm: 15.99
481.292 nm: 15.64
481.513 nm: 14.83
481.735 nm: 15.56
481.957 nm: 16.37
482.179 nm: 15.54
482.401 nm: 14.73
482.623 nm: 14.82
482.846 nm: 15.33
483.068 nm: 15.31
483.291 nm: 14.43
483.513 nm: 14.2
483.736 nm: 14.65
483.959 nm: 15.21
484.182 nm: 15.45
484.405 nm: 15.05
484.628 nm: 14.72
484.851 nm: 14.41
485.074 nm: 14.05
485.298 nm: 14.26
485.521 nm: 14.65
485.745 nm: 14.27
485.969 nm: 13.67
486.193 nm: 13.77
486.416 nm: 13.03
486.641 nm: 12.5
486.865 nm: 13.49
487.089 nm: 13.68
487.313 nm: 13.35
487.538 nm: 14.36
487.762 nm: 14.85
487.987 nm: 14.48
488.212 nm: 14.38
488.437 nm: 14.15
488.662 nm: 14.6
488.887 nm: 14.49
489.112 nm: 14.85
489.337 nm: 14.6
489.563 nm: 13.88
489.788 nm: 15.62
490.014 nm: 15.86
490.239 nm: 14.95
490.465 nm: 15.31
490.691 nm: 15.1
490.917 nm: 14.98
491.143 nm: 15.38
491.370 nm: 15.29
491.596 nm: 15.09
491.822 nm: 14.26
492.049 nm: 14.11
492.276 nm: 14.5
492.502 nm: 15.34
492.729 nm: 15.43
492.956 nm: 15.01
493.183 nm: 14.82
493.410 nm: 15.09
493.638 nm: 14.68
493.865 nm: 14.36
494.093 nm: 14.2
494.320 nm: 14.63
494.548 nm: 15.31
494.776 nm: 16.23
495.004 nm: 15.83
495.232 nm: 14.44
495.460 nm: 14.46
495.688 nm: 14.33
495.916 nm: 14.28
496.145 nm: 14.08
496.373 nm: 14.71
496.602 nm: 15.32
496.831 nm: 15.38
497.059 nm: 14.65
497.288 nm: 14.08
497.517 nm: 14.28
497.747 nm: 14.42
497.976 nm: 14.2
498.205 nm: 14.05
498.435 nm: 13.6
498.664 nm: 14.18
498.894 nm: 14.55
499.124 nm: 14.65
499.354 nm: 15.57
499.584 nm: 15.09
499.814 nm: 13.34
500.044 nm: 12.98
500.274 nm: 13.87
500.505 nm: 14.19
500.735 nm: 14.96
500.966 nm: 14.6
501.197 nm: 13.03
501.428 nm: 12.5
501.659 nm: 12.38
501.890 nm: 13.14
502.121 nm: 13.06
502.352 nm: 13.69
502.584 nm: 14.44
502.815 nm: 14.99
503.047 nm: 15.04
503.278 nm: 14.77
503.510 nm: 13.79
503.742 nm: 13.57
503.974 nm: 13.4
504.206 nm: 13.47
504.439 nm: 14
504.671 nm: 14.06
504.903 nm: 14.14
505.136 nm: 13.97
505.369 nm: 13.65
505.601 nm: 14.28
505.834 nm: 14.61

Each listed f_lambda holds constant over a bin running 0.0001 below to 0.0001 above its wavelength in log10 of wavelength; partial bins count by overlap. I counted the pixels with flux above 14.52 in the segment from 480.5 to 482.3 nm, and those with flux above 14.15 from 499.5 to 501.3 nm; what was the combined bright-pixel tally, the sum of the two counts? 12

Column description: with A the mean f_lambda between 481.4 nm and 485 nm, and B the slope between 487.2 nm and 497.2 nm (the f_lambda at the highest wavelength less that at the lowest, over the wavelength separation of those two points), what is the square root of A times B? 1.4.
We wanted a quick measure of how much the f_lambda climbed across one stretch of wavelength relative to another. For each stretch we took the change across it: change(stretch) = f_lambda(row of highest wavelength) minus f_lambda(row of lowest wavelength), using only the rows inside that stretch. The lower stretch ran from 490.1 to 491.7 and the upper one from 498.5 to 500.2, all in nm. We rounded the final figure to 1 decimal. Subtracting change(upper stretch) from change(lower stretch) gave 1.3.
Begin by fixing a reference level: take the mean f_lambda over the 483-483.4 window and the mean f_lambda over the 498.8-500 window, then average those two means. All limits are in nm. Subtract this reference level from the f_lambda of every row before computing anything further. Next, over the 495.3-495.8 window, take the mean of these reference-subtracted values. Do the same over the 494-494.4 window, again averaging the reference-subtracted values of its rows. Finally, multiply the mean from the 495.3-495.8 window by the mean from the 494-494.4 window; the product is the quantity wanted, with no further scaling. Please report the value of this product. 0.1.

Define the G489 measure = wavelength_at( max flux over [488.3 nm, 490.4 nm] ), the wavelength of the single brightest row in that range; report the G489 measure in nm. 490.014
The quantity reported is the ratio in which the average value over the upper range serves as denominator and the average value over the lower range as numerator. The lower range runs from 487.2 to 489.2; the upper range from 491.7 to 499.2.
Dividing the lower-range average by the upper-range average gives 0.98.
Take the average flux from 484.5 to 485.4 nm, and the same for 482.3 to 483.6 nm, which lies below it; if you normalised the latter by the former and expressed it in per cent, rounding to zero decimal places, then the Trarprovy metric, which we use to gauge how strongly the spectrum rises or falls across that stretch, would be 103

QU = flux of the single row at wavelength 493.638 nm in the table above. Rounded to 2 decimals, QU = 14.68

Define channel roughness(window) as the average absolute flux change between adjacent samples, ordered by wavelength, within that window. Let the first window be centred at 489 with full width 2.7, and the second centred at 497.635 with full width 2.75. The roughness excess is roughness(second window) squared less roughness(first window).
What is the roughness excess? -0.36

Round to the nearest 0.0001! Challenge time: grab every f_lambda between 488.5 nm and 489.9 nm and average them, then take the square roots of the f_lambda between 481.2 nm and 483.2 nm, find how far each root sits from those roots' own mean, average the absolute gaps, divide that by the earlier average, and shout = 0.0033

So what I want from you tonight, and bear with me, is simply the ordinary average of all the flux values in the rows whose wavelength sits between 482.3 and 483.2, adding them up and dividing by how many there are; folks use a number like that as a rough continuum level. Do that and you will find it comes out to 15.0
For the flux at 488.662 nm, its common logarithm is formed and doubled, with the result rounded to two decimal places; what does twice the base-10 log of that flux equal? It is 2.33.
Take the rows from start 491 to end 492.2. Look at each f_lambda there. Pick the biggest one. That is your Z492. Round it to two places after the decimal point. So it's 15.38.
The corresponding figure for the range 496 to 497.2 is 15.38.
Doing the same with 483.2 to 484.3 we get 15.45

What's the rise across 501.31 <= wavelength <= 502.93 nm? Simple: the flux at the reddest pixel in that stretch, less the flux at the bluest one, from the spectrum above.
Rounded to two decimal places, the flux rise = 2.49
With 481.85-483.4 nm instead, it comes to -1.94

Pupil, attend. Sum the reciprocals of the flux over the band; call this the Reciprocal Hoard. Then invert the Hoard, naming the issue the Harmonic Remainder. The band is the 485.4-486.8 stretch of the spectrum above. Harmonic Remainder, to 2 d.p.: 2.27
